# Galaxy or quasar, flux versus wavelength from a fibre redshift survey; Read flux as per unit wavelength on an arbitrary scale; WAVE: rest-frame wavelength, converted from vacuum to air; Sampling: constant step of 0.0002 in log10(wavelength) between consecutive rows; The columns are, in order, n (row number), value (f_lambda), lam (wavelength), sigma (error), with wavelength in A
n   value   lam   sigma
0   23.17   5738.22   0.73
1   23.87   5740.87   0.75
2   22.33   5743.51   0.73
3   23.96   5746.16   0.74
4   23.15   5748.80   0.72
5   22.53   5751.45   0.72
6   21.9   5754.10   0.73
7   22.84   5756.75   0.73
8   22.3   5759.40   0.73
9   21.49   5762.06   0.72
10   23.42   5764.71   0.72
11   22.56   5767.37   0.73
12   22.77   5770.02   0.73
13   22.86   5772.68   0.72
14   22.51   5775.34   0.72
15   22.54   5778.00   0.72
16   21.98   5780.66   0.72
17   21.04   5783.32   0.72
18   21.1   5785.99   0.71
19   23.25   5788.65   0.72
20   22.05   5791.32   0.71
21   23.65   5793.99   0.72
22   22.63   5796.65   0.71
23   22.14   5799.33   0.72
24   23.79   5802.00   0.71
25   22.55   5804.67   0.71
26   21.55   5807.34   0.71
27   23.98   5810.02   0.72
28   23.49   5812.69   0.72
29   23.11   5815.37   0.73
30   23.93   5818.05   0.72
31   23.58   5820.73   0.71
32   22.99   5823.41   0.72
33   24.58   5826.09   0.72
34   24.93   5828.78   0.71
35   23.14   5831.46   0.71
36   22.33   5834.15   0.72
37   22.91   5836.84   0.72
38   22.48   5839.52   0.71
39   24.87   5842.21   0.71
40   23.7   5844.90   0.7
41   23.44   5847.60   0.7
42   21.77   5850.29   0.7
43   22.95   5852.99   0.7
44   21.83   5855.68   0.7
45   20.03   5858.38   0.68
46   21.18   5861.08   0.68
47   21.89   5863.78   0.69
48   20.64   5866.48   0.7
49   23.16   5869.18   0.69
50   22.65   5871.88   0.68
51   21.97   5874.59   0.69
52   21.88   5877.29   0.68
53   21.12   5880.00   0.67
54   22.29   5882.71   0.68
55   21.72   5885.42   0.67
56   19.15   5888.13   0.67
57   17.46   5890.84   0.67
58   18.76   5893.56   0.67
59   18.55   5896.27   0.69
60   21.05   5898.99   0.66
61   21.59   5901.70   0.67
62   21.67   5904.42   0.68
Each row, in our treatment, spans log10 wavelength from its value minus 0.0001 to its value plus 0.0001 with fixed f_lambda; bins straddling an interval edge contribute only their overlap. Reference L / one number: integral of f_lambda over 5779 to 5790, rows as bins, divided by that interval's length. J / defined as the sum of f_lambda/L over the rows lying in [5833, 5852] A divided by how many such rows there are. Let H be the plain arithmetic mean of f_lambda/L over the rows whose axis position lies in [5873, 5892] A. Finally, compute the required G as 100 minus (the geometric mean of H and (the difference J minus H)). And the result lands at 99.7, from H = 0.95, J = 1.06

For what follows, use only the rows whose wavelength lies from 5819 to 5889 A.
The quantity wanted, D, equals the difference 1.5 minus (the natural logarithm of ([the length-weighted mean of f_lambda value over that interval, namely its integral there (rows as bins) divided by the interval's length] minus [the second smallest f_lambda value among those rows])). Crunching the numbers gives 0.6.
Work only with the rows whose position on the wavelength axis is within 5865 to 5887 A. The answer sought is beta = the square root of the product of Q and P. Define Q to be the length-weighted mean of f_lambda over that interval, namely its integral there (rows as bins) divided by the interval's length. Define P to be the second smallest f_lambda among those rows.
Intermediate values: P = 21.12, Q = 21.9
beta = 21.5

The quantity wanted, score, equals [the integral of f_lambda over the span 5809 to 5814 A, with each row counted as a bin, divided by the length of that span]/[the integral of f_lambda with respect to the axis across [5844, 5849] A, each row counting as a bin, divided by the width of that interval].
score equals 1.01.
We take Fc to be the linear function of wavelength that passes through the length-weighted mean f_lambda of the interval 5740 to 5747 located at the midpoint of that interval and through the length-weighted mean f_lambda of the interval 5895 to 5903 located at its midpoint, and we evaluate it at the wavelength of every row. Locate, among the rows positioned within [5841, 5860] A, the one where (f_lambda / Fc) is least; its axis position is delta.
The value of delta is 5858.38 A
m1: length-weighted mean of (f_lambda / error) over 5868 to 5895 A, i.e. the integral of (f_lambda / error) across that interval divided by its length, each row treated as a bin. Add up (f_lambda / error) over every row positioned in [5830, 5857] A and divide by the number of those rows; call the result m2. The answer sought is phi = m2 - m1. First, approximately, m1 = 31.0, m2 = 32.5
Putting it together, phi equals 1.5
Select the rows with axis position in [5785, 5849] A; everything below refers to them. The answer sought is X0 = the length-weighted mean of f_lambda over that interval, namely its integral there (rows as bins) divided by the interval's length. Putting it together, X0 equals 23.2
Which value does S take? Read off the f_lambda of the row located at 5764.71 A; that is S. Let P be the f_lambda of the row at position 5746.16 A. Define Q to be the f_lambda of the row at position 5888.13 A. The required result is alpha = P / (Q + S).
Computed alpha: 0.563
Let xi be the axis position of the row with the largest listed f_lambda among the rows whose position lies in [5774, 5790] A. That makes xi 5788.65 A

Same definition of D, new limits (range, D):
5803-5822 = 2.0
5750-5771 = 2.1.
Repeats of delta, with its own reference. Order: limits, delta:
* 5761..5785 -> 5783.32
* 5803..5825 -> 5807.34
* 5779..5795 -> 5783.32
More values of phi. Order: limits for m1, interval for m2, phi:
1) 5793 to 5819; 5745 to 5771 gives -1.0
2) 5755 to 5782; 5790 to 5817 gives 0.9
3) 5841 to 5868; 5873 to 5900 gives -1.7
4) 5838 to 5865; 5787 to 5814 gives -0.1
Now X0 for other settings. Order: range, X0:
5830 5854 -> 23.1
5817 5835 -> 23.7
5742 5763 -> 22.6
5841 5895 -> 21.6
